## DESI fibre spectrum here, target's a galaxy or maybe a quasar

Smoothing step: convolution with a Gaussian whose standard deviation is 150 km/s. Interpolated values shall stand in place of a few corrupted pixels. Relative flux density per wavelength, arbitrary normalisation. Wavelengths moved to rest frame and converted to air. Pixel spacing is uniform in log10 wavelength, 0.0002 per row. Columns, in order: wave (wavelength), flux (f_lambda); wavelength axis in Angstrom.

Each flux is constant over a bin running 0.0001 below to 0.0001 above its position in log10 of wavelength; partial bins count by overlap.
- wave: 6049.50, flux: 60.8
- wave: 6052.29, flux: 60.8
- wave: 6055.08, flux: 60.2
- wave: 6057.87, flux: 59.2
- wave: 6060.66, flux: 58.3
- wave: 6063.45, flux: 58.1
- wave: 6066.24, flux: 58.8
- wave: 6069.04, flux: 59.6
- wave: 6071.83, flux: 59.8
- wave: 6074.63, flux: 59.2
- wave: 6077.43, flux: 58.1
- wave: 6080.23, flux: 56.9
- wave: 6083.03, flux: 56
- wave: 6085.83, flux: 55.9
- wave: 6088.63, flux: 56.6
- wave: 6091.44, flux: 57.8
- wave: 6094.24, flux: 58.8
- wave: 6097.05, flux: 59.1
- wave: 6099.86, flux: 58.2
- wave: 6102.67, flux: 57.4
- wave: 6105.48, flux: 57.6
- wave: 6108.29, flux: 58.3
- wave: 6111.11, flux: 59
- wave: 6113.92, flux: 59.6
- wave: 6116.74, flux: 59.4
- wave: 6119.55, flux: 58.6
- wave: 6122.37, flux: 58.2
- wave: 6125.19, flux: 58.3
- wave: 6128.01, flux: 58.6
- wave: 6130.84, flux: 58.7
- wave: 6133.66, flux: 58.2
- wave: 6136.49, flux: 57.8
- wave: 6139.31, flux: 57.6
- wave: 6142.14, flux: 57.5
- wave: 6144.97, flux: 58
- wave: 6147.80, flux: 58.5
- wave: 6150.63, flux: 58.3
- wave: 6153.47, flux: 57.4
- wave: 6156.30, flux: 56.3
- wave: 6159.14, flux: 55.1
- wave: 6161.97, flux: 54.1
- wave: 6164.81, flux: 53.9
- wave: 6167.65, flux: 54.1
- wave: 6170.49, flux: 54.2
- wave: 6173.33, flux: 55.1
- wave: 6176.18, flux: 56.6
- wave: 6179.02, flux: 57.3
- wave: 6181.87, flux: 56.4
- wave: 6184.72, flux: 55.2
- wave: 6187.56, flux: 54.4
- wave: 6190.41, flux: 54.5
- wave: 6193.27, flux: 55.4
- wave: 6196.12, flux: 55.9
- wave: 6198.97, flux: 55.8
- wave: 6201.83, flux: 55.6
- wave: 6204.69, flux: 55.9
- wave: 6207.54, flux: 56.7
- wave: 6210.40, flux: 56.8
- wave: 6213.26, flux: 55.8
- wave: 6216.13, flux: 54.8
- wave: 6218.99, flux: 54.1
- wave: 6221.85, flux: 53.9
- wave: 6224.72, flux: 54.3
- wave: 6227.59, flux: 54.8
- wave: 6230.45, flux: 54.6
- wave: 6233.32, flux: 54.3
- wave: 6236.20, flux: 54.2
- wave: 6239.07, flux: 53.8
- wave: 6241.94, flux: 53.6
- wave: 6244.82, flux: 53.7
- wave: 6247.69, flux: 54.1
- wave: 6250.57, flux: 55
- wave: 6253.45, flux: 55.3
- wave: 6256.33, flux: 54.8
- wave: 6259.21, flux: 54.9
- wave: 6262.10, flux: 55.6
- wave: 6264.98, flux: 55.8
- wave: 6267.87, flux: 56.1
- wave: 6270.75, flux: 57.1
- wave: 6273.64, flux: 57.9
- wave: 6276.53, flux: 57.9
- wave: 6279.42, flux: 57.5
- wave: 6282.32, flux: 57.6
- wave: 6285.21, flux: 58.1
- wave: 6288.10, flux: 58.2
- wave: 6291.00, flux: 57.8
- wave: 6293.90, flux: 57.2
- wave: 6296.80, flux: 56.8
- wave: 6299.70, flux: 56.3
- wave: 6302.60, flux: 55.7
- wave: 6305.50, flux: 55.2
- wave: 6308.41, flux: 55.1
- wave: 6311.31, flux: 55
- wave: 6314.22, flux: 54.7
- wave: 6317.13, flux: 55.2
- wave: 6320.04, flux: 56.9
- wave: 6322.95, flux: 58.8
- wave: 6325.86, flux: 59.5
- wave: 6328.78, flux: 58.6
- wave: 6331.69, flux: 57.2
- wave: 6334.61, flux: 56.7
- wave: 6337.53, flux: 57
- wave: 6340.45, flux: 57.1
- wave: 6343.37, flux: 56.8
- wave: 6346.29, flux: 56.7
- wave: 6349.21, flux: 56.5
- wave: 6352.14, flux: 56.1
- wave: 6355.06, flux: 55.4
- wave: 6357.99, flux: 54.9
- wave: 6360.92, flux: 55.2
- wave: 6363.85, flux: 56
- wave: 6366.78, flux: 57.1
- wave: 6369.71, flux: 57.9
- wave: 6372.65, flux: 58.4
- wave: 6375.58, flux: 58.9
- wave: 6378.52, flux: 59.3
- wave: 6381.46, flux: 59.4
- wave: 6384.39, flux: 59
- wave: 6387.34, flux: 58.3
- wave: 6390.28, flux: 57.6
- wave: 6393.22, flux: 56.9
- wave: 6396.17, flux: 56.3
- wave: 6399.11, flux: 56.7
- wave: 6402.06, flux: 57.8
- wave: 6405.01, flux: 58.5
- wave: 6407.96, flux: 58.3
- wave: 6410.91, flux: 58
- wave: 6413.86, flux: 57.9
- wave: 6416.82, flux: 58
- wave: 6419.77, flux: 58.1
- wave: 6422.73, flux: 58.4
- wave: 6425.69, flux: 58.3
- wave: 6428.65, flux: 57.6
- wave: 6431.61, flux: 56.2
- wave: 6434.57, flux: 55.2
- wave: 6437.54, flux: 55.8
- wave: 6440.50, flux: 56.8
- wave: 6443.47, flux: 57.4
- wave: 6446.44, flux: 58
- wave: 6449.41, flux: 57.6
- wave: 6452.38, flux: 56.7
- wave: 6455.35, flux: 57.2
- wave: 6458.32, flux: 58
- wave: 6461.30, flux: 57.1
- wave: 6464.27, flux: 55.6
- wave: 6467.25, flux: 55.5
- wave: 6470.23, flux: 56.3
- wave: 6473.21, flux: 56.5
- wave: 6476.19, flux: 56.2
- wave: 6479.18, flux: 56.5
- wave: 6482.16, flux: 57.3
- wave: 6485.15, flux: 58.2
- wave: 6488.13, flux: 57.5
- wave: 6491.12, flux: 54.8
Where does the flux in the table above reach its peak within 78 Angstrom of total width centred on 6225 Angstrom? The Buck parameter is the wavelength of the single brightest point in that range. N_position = 6210.40 Angstrom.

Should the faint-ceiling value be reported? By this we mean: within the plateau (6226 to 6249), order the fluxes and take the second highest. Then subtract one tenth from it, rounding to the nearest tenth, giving 54.5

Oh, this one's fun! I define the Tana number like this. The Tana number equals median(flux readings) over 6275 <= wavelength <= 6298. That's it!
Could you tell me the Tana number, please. 57.7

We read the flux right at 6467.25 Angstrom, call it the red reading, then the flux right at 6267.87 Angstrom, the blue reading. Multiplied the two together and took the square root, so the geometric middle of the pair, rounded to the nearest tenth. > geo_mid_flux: 55.8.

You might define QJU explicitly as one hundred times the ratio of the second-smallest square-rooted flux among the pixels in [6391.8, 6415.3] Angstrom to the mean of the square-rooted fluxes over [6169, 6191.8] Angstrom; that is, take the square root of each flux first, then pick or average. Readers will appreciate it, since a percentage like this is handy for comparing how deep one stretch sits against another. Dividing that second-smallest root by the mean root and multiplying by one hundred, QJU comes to 101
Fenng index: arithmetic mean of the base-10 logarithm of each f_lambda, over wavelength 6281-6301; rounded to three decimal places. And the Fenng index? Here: 1.759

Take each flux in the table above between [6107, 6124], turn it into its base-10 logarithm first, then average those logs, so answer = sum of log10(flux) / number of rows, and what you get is 1.77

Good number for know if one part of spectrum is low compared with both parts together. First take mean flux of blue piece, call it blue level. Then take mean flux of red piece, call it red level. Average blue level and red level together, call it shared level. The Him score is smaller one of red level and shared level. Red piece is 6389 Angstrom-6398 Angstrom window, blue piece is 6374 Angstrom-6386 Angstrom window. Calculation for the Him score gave 56.9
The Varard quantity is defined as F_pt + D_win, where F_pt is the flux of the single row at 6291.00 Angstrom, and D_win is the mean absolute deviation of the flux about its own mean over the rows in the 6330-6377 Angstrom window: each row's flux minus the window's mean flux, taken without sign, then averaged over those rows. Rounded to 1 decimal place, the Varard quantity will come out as 58.6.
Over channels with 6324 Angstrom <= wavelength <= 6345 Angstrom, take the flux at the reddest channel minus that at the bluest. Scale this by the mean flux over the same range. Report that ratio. -0.05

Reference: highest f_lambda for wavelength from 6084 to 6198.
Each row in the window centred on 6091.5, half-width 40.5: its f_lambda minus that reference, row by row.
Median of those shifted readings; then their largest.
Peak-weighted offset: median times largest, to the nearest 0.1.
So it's -1.2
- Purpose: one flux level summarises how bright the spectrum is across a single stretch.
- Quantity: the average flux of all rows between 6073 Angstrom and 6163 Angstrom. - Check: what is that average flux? 57.8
